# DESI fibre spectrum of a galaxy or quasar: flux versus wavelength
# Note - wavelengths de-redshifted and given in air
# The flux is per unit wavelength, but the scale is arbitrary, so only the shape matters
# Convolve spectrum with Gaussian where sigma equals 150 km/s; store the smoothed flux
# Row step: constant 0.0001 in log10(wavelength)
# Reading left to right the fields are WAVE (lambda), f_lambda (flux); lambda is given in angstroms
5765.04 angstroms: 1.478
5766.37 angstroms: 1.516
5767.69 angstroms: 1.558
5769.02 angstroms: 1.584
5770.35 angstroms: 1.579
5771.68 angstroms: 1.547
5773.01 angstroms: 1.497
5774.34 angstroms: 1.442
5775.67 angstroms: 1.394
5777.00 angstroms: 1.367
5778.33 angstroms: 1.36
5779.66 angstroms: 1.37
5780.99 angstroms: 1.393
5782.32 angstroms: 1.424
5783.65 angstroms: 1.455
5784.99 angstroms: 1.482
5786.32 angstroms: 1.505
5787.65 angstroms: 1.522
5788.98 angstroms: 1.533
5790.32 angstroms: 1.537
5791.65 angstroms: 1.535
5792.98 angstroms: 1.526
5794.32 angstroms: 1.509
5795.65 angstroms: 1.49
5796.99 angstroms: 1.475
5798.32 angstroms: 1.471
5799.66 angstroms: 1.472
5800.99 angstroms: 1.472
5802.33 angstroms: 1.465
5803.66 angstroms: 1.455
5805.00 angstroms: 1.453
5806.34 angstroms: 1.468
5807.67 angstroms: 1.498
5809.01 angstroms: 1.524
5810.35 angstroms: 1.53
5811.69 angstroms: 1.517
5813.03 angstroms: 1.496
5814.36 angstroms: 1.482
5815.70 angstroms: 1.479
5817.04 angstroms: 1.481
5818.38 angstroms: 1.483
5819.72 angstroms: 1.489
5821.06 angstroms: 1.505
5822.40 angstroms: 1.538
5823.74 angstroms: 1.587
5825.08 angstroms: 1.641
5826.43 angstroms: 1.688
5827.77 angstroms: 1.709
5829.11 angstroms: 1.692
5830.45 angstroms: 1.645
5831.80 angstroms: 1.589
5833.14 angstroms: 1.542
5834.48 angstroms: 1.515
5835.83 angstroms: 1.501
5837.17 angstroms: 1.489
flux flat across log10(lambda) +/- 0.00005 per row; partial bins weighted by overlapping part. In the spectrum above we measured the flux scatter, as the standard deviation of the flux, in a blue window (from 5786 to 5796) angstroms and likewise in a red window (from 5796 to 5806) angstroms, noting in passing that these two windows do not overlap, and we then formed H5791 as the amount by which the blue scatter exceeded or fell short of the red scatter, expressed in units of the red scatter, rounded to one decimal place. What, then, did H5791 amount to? 0.9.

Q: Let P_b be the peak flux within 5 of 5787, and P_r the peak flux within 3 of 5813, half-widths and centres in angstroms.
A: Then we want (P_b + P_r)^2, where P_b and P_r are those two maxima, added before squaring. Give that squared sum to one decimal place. 9.4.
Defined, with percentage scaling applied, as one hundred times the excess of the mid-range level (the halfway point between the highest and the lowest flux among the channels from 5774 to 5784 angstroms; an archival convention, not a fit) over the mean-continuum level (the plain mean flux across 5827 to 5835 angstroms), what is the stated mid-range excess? -21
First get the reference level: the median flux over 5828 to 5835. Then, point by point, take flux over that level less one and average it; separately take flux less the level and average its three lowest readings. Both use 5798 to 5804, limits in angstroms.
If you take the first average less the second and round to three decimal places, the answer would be 0.049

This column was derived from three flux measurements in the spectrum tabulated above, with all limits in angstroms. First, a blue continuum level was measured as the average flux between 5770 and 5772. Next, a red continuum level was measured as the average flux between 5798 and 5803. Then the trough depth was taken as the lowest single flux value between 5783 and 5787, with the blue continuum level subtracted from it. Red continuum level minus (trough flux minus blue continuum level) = 1.578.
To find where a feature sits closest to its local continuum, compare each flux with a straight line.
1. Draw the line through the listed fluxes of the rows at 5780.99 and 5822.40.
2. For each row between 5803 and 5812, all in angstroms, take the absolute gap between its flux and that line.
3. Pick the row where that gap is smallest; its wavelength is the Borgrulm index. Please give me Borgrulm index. 5807.67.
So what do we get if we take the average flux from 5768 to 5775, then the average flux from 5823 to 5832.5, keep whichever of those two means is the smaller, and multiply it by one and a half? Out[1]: 2.29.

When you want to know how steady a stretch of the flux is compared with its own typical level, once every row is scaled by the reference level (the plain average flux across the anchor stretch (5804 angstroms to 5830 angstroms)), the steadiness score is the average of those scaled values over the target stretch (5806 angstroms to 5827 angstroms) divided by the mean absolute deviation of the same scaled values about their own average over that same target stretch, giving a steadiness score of 34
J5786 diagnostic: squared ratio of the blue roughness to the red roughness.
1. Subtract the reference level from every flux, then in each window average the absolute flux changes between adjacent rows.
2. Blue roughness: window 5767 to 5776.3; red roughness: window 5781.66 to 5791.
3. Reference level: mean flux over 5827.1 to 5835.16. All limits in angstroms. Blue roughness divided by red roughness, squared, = 3.7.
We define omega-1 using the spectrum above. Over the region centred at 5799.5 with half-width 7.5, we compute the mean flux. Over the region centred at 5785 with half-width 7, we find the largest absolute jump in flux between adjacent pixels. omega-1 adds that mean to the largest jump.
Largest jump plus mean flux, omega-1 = 1.51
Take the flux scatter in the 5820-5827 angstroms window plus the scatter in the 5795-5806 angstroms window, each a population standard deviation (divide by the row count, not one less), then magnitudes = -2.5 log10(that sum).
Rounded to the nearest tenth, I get 2.8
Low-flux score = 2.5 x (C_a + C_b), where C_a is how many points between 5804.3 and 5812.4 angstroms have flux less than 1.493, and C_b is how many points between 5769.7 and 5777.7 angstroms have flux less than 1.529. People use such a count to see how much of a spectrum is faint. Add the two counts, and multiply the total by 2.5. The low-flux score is 15.0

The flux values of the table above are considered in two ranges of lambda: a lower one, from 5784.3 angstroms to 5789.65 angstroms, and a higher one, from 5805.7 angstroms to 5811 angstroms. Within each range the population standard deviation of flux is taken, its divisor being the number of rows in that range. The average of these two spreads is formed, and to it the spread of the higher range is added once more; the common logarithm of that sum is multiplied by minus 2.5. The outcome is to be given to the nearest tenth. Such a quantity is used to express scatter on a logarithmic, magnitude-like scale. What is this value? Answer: 3.3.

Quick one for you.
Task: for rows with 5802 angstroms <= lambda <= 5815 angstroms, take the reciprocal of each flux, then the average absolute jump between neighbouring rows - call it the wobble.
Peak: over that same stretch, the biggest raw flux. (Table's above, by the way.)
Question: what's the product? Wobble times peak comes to 0.010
